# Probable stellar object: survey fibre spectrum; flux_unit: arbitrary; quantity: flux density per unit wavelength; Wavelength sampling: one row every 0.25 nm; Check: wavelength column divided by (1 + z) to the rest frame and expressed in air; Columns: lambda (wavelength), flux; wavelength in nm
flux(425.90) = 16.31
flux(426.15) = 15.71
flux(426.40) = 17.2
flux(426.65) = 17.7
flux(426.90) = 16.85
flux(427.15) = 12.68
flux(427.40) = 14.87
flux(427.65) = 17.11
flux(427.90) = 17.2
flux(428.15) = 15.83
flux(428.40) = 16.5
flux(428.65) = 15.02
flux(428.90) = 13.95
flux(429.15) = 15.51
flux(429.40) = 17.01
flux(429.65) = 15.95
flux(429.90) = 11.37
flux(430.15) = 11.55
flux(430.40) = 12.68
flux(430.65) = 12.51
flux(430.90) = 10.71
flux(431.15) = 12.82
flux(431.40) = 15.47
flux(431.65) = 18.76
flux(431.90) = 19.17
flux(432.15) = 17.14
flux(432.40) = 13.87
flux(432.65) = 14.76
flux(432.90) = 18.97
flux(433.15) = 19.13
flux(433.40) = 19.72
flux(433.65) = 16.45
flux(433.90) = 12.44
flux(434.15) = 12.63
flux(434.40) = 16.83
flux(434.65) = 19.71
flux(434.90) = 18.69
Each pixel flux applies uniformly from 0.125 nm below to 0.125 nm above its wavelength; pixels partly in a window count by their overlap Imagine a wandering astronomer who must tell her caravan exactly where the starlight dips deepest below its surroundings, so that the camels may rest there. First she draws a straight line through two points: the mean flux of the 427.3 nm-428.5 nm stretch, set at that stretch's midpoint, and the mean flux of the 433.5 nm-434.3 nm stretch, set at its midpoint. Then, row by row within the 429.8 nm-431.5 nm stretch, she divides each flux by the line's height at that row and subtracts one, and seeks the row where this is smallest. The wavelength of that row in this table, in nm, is 430.90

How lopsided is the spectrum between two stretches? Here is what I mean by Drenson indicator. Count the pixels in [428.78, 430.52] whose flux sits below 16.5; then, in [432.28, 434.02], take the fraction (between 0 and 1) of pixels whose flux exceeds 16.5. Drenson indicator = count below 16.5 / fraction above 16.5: 14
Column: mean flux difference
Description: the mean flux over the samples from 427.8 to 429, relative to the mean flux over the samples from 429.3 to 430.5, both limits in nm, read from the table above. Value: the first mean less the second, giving 2.0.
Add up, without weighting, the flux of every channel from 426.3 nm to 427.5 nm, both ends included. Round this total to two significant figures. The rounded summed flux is 79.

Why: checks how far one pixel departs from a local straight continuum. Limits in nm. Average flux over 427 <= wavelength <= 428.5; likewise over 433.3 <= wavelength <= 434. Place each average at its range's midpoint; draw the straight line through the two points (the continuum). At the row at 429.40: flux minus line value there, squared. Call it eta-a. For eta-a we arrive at 1.4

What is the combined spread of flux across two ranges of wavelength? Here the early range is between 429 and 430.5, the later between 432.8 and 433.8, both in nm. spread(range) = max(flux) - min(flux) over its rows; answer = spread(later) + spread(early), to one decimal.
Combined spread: 8.9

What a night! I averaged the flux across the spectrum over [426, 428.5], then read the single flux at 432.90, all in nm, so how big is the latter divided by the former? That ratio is 1.17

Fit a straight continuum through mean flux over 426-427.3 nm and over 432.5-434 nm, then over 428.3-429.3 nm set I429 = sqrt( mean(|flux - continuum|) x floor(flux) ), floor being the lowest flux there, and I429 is 4.1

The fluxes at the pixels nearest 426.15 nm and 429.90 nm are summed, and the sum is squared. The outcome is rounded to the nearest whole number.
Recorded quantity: 733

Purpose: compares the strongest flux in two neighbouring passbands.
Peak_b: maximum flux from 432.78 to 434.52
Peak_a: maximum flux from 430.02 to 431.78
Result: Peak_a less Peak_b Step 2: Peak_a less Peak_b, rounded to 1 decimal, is -1.0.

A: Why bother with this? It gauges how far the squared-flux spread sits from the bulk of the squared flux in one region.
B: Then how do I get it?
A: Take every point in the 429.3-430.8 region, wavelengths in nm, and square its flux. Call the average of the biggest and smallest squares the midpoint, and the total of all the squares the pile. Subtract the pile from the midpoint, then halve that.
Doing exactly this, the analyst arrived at -457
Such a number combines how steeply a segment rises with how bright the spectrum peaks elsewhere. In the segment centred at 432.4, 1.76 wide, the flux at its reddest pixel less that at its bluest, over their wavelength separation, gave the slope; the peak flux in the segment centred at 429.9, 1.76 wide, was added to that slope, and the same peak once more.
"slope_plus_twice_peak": 34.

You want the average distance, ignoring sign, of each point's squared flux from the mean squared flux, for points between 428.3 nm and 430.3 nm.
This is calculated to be 49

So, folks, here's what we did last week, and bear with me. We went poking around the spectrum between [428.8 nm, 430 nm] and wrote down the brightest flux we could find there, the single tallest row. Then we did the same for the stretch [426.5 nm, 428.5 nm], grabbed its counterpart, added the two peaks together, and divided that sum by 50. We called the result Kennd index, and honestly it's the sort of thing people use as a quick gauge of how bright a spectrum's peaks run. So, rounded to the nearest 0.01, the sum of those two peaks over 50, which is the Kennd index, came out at 0.69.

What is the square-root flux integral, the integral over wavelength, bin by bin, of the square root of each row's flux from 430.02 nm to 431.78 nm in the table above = 6.4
